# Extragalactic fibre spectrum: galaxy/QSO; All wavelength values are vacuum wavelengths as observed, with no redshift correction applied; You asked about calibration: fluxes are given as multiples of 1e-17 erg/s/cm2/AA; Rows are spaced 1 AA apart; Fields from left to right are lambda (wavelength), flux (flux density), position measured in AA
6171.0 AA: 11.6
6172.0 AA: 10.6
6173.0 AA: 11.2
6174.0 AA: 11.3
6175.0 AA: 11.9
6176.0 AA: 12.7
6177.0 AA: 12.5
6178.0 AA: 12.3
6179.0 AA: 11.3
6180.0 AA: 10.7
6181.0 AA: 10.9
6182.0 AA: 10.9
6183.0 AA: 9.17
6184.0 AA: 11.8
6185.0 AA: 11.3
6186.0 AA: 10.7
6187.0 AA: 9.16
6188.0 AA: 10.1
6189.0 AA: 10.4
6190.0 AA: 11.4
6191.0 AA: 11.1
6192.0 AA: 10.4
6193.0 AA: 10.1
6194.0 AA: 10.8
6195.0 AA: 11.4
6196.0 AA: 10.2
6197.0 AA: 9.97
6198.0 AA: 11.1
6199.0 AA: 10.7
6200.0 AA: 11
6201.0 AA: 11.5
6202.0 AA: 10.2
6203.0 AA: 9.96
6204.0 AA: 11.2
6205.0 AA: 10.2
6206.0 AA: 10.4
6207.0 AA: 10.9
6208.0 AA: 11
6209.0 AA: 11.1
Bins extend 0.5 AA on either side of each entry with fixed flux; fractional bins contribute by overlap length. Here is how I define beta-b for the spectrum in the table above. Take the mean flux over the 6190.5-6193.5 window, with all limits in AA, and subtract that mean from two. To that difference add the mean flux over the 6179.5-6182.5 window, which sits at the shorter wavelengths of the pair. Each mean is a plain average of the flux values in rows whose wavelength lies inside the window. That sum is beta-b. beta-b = 2.30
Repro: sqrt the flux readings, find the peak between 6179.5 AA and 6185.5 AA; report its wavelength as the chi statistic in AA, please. 6184.0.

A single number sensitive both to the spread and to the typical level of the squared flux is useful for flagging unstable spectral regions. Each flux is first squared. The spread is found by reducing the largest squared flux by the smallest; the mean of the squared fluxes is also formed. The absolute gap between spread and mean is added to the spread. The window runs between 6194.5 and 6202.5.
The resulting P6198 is 116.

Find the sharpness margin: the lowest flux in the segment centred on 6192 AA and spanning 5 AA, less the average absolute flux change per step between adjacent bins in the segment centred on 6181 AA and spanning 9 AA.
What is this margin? 9.24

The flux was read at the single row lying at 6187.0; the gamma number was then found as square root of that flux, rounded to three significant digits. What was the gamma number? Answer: 3.03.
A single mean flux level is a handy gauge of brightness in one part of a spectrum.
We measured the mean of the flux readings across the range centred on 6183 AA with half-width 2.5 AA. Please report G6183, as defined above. 10.8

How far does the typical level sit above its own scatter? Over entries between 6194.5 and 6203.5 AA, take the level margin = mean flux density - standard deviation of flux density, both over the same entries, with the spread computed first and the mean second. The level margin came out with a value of 10.1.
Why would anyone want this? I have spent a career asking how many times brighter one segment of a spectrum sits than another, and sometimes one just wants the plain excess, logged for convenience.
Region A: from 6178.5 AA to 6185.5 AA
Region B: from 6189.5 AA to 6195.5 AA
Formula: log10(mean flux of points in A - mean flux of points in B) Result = -3.3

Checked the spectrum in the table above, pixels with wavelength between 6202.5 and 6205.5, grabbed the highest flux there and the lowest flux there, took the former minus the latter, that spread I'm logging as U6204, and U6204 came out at 1.2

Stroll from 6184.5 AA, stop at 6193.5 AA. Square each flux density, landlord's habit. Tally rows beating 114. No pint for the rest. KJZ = 4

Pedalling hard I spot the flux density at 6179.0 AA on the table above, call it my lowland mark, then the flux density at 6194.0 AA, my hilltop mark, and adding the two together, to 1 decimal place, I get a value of 22.1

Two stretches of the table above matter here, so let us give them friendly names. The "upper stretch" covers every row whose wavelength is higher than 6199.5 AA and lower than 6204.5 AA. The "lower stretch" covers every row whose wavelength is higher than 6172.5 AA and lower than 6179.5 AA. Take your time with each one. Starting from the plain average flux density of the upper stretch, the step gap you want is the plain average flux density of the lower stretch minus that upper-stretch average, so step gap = 1.1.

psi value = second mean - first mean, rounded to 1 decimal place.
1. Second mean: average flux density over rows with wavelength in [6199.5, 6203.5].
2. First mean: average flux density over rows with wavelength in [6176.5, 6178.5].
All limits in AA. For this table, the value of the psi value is -1.7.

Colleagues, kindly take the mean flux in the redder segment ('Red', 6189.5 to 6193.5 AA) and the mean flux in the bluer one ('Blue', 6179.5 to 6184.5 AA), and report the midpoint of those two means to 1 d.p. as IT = 10.7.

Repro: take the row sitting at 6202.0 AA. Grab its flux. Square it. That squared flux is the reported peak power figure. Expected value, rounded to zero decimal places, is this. 104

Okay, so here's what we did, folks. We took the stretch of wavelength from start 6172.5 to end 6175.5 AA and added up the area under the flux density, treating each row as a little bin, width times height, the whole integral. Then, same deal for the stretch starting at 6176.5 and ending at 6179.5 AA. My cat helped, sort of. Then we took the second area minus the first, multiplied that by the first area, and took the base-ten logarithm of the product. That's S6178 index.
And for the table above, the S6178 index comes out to 1.8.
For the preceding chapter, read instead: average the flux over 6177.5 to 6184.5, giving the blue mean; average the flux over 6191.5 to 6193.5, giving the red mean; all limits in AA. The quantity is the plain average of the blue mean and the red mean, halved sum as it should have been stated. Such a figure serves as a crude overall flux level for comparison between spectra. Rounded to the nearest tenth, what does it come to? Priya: 10.6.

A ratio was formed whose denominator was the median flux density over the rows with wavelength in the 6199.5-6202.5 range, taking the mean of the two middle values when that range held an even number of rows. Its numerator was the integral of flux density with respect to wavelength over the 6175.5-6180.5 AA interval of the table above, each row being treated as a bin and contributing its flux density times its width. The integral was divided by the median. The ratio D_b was 5.4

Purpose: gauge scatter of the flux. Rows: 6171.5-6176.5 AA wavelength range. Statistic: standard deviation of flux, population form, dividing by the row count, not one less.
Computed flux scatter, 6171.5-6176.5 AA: 0.71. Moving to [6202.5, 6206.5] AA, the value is 0.47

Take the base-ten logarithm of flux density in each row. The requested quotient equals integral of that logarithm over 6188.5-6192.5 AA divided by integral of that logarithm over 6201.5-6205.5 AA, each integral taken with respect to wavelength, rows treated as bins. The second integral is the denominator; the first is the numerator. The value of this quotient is 1.018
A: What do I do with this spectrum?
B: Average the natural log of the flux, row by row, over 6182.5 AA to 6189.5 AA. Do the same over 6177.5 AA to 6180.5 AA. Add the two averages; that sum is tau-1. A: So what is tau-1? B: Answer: 4.77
